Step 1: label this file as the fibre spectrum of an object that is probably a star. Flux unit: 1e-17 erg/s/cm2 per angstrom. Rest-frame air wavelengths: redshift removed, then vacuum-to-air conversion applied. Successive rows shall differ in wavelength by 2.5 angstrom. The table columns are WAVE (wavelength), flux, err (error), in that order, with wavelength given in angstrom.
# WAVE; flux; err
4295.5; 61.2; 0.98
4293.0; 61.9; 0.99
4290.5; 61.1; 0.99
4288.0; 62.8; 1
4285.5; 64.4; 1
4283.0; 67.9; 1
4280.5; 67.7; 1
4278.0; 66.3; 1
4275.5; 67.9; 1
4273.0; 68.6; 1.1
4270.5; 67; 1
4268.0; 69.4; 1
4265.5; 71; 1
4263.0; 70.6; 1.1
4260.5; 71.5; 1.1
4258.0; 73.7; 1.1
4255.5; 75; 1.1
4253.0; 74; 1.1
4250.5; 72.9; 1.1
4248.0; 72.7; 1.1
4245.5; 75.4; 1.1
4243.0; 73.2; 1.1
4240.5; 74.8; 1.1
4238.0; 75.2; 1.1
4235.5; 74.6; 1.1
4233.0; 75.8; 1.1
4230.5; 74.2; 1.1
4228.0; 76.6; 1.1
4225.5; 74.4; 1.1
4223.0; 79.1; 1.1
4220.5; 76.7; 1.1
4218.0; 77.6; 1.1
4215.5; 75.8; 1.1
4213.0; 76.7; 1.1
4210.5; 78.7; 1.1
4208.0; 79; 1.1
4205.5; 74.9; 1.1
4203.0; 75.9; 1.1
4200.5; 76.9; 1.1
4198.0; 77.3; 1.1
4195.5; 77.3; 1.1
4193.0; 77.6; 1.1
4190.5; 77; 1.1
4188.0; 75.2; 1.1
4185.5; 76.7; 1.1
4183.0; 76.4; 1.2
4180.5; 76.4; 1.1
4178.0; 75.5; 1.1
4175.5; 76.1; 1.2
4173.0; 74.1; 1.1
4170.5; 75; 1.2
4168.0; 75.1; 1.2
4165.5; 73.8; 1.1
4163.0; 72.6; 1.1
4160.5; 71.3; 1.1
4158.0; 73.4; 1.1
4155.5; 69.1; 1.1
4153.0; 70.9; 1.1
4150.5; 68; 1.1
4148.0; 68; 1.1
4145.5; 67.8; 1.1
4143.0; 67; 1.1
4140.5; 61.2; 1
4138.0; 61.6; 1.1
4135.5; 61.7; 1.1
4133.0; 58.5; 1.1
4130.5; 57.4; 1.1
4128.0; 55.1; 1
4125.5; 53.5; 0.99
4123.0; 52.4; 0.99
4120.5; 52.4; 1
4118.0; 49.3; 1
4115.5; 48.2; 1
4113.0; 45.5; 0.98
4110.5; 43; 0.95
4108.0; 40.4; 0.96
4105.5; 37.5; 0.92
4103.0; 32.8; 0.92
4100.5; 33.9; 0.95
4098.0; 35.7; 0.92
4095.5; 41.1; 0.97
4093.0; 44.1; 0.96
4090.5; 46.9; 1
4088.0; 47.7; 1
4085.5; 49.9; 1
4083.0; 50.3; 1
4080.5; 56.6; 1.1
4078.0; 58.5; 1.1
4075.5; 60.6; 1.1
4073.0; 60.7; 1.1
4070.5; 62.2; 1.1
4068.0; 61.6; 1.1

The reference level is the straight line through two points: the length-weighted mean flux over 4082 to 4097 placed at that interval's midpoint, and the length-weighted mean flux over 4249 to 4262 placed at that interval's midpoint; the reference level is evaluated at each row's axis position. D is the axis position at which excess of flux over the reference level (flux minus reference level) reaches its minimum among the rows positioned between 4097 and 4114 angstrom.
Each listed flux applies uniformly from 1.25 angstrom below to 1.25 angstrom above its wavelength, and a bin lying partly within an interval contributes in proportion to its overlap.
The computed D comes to 4103.0 angstrom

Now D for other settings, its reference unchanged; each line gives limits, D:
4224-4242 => 4240.5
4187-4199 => 4188.0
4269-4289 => 4288.0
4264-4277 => 4270.5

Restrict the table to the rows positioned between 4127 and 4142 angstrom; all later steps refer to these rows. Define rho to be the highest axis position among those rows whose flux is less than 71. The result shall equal 4140.5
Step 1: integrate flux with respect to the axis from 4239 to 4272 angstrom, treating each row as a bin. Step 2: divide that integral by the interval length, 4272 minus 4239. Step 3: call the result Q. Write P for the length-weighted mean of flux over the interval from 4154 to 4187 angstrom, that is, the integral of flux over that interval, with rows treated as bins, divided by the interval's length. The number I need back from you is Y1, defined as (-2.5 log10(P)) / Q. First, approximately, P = 74.3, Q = 72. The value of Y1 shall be -0.065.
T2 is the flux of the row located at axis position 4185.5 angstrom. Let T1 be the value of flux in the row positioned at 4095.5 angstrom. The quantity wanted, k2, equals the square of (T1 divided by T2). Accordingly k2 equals 0.3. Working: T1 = 41.1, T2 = 76.7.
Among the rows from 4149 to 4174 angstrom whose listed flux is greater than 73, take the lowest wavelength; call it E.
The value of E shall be 4158.0 angstrom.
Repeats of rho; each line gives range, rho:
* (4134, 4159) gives 4155.5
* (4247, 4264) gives 4263.0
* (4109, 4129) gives 4128.0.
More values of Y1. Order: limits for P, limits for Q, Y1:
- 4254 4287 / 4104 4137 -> -0.091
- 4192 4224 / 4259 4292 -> -0.070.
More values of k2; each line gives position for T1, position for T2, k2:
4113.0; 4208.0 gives 0.3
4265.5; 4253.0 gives 0.9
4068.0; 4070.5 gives 1.0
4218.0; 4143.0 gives 1.3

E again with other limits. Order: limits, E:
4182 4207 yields 4183.0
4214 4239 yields 4215.5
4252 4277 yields 4253.0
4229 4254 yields 4230.5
